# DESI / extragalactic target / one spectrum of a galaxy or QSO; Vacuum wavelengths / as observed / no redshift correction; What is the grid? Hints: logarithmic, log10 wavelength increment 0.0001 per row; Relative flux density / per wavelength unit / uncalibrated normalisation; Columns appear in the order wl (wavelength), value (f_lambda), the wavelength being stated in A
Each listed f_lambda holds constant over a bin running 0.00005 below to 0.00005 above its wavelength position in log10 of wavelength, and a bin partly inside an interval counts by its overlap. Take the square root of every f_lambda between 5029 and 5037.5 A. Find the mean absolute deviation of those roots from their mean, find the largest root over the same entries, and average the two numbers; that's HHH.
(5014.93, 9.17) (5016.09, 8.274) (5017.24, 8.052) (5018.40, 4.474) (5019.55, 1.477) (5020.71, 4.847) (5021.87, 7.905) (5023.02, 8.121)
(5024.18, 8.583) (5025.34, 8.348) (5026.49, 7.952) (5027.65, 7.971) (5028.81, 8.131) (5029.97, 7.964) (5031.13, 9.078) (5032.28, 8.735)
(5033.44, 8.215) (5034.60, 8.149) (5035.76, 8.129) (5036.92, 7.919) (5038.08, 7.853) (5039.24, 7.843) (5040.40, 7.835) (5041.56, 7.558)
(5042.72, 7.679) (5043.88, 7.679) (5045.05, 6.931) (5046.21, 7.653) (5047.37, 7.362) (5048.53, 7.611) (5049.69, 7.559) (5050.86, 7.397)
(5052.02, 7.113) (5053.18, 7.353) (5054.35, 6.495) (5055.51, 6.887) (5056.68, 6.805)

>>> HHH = 1.54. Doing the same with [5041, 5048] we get 1.41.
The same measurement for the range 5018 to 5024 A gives 1.66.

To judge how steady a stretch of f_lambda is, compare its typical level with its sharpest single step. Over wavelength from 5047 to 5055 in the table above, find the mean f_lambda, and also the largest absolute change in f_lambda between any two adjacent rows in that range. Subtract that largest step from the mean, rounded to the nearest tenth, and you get 6.4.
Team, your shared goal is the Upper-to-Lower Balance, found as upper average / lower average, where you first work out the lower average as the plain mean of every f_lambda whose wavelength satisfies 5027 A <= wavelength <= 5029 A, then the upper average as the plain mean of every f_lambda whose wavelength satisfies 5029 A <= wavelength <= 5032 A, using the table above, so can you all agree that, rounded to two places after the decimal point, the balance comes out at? 1.06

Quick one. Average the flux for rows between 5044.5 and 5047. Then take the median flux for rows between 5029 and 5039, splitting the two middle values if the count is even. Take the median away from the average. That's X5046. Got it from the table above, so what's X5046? -0.8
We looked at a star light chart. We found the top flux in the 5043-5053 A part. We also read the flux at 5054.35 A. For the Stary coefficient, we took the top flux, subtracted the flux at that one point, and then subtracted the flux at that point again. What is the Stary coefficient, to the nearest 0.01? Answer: -5.31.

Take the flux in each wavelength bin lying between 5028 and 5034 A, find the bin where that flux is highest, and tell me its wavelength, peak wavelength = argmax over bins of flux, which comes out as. 5031.13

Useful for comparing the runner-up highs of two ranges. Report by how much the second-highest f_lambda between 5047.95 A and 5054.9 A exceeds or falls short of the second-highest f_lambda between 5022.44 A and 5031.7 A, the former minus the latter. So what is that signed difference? -1.0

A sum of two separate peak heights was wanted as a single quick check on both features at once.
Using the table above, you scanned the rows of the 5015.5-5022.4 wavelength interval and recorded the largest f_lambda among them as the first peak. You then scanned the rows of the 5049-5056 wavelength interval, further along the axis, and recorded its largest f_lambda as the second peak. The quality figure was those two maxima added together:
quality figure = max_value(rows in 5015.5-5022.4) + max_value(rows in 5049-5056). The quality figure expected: 15.8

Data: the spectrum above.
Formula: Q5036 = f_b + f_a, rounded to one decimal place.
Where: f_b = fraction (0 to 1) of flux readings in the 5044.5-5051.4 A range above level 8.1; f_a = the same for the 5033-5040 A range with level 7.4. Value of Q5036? 1.0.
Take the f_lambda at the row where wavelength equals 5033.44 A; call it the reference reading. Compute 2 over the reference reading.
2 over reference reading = 0.243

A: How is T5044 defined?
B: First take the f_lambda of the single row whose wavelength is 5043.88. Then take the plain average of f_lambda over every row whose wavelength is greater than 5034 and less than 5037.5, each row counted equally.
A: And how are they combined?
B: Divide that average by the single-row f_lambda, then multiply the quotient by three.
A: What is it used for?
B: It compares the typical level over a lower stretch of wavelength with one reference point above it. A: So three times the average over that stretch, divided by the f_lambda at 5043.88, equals 3.15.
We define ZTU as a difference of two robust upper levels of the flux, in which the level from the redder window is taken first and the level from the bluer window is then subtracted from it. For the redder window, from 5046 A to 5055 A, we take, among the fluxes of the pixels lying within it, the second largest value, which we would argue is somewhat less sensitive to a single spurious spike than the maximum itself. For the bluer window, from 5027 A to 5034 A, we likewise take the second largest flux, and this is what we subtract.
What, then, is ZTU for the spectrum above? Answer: -1.12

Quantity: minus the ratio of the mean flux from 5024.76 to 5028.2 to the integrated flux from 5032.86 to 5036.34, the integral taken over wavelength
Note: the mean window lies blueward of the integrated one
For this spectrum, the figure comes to -0.285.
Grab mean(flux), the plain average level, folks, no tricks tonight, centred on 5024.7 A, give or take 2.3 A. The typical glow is 8.3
